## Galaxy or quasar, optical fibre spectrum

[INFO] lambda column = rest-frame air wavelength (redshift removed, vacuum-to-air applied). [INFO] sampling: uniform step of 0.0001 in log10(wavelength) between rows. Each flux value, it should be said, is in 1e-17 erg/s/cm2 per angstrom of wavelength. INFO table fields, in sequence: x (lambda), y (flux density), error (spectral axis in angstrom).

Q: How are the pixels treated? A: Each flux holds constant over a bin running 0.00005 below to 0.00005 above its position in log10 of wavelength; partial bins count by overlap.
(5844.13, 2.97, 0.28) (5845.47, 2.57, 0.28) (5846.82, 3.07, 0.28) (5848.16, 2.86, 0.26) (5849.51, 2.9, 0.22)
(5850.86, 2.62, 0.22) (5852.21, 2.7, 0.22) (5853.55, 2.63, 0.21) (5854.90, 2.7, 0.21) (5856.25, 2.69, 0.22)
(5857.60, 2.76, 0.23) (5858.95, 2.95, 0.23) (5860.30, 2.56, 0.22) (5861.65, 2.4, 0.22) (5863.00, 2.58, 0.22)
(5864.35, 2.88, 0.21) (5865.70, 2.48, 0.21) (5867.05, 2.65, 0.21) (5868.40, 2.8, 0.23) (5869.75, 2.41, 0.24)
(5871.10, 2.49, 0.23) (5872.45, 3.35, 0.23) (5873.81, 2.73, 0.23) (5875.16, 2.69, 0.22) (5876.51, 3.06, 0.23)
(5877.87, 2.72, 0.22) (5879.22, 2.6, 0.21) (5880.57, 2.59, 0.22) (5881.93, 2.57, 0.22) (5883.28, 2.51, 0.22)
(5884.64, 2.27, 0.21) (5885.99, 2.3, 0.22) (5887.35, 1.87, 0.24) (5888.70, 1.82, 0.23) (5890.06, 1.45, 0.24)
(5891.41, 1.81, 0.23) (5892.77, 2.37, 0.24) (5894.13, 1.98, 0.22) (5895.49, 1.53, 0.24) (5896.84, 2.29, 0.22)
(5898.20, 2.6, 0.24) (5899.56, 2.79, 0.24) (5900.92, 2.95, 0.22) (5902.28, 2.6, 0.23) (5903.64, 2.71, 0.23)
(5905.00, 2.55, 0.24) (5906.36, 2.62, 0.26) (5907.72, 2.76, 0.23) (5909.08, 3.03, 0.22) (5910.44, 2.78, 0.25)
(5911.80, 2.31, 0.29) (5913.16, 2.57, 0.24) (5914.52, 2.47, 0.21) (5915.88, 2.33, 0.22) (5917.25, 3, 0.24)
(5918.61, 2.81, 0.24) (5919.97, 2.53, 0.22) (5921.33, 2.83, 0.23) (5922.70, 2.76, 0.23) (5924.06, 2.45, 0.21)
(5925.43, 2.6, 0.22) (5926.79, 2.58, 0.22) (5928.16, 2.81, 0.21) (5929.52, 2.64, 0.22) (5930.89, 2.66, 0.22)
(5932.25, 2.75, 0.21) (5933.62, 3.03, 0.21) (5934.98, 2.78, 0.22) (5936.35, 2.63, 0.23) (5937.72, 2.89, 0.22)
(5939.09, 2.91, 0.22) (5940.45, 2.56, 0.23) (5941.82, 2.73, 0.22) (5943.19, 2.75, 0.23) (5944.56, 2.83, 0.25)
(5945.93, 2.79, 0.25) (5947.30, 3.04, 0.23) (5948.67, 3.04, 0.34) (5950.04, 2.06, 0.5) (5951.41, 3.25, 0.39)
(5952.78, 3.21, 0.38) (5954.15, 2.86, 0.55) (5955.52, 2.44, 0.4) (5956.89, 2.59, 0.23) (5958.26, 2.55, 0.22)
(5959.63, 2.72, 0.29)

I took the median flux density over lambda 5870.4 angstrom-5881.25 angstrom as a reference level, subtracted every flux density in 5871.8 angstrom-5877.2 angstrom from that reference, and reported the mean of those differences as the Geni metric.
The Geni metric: -0.25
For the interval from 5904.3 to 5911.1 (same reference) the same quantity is -0.04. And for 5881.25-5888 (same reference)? 0.40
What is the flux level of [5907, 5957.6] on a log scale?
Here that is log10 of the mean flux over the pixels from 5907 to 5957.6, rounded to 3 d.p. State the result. 0.436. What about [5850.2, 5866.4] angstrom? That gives 0.425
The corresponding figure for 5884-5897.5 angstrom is 0.294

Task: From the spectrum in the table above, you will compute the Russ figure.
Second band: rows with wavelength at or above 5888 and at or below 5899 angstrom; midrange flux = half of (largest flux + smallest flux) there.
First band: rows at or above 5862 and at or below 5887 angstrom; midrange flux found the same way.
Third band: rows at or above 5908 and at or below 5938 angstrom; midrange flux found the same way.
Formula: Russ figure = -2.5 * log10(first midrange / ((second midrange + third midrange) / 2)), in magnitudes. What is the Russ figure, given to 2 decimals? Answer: -0.20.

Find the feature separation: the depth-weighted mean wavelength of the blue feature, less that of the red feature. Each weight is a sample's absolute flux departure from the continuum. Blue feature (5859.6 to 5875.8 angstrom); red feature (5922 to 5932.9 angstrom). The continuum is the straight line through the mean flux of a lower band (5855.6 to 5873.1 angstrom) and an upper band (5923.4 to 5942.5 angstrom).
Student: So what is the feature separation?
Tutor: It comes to -58.5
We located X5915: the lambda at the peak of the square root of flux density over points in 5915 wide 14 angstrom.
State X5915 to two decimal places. 5909.08 angstrom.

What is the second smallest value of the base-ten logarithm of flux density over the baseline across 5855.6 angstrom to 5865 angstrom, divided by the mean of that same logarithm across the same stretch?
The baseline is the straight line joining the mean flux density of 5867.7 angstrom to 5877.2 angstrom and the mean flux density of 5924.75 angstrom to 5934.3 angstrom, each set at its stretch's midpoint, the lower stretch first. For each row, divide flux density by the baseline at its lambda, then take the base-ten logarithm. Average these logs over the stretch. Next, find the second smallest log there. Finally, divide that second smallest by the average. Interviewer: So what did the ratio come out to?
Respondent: 2.06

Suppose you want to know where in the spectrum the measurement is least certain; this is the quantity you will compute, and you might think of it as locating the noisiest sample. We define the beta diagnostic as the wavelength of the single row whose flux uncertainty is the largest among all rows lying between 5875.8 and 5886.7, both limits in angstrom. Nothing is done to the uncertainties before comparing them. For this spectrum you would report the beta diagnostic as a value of 5876.51 angstrom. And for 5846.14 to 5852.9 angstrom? 5846.82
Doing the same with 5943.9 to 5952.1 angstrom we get 5950.04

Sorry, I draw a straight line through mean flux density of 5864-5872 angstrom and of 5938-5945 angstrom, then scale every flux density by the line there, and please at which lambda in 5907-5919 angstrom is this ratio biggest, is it 5909.08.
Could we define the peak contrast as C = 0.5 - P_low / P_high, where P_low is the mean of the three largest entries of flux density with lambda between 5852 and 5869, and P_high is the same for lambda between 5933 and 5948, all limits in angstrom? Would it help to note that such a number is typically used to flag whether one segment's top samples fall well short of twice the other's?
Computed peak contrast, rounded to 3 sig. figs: -0.461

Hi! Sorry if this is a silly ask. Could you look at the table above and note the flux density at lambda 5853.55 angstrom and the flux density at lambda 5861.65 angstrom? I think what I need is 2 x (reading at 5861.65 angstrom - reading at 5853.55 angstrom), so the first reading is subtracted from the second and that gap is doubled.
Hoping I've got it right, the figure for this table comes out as -0.46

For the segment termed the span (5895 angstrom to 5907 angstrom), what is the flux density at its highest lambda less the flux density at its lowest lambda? 1.1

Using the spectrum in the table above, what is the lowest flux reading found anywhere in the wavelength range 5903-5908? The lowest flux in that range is 2.55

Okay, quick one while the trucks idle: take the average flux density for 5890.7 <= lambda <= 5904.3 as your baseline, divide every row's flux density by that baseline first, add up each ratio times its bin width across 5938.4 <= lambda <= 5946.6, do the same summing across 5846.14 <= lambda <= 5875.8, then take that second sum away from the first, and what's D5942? -25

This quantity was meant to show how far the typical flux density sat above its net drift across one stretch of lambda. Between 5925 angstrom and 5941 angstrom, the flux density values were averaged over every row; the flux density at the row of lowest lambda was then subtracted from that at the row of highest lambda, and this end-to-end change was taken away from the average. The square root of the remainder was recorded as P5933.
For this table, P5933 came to 1.67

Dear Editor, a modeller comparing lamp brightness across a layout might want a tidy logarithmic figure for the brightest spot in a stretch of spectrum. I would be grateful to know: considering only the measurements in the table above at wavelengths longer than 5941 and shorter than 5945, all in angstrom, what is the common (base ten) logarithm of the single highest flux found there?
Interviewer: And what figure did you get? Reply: 0.452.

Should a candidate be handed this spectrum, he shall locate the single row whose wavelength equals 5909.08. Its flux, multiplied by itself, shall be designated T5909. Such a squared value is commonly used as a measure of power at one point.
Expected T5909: 9.2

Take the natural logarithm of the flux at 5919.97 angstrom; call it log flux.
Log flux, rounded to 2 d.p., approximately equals 0.93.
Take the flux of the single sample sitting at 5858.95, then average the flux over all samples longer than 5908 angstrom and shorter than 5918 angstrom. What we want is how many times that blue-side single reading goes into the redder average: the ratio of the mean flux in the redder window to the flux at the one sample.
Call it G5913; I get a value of 0.90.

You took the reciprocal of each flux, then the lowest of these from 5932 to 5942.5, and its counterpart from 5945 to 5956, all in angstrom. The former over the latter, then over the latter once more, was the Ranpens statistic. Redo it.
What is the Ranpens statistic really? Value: 3.49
